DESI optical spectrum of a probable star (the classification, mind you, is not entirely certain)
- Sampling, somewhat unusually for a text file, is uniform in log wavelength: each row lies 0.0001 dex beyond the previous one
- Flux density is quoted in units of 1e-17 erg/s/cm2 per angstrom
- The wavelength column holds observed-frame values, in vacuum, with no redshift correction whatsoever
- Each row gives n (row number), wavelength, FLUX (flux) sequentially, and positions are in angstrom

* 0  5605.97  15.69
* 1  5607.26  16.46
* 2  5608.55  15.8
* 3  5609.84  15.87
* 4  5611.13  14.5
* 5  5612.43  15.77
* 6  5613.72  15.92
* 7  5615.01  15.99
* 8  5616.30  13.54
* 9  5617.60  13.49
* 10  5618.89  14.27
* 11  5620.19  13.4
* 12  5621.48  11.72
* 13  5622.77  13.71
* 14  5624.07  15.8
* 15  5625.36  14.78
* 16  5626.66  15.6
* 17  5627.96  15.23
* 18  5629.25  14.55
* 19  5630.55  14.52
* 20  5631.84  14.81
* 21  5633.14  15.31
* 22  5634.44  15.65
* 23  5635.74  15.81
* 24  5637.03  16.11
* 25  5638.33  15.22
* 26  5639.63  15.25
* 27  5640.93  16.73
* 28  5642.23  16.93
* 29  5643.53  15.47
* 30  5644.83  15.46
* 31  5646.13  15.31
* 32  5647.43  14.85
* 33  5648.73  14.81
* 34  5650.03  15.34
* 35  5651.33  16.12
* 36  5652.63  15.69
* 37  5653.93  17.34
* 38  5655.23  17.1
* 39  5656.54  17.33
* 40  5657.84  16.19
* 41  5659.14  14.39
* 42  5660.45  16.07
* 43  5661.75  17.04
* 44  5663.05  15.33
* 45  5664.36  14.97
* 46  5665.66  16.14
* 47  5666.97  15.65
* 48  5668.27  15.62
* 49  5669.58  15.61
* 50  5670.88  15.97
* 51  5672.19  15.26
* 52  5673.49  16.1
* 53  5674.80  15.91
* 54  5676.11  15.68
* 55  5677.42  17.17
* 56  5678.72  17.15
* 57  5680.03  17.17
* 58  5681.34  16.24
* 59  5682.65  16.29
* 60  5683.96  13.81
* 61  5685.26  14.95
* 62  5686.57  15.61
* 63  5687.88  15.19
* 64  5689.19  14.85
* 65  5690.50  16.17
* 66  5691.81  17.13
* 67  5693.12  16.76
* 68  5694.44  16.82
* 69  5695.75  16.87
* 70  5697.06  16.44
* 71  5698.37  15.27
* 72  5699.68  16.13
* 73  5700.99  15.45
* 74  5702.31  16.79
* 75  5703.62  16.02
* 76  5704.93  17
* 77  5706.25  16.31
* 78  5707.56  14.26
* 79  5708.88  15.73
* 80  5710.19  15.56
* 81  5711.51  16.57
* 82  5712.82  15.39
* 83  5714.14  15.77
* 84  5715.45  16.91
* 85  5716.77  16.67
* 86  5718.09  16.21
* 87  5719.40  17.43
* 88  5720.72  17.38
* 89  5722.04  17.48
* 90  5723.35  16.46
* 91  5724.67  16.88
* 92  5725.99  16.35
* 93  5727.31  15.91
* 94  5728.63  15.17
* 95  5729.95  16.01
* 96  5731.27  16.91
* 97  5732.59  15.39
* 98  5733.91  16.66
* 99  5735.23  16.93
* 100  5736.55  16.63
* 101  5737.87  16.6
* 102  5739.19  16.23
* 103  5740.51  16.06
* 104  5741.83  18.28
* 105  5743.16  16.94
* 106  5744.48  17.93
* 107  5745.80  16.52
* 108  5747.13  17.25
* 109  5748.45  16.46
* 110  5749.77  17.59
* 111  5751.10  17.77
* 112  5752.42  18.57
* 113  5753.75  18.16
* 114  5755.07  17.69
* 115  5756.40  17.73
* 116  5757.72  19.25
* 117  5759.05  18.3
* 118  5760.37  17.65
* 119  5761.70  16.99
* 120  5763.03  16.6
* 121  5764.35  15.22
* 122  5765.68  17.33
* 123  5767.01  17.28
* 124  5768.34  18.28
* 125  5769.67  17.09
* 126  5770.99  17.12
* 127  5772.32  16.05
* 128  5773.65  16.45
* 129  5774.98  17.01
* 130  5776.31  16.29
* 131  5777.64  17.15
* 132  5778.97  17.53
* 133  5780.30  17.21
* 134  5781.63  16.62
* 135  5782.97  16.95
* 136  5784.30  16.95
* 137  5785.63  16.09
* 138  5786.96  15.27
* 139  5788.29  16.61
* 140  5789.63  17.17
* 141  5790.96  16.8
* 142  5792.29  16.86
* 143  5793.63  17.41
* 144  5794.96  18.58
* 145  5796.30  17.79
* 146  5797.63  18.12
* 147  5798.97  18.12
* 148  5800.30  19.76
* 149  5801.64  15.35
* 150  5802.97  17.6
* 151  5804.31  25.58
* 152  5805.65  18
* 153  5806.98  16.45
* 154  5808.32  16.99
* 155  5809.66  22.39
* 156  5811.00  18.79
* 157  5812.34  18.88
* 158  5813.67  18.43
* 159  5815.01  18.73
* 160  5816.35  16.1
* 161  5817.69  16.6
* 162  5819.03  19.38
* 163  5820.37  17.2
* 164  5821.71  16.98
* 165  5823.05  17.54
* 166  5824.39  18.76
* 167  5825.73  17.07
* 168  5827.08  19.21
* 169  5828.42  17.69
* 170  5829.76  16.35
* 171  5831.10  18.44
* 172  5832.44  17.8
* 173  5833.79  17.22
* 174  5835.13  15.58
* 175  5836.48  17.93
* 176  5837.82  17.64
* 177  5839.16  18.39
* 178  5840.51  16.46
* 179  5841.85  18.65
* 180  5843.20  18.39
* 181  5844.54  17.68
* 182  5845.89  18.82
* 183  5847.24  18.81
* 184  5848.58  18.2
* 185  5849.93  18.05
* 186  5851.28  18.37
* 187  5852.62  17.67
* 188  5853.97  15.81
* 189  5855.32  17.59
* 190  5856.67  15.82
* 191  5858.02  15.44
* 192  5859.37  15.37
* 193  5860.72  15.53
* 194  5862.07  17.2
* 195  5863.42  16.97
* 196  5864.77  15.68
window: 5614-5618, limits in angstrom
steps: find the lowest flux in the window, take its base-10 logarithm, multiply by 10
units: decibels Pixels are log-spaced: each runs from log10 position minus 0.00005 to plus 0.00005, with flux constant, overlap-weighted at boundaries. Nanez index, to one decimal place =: 11.3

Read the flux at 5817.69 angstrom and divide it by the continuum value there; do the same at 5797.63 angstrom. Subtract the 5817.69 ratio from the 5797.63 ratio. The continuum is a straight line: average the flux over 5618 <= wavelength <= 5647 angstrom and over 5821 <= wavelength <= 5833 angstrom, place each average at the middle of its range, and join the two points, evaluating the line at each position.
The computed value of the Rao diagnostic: 0.10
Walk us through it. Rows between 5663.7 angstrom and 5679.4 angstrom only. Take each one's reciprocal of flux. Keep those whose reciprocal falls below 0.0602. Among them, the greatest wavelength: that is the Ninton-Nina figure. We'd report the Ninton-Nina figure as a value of 5678.72 angstrom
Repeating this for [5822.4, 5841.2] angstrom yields 5839.16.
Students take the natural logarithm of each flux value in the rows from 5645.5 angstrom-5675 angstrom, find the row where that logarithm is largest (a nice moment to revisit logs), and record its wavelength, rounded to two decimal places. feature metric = 5653.93 angstrom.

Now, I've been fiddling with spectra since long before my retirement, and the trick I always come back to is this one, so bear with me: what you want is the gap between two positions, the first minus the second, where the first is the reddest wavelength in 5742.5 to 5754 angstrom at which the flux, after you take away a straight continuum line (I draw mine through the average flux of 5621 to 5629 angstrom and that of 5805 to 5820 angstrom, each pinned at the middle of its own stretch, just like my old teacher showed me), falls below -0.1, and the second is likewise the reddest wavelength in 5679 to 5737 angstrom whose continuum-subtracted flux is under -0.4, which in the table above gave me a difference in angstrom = 15.9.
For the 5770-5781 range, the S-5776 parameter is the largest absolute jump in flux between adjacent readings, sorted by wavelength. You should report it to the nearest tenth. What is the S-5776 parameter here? 1.1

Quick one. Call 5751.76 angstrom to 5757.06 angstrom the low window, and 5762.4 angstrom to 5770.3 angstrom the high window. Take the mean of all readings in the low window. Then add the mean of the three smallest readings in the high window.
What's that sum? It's 34.3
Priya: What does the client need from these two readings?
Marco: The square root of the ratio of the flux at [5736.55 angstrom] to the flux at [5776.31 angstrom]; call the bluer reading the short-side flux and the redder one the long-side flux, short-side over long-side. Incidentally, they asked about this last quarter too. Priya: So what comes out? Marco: 1.01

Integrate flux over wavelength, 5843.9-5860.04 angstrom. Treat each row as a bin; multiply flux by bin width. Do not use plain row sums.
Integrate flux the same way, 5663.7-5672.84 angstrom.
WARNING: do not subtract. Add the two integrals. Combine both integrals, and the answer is 422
